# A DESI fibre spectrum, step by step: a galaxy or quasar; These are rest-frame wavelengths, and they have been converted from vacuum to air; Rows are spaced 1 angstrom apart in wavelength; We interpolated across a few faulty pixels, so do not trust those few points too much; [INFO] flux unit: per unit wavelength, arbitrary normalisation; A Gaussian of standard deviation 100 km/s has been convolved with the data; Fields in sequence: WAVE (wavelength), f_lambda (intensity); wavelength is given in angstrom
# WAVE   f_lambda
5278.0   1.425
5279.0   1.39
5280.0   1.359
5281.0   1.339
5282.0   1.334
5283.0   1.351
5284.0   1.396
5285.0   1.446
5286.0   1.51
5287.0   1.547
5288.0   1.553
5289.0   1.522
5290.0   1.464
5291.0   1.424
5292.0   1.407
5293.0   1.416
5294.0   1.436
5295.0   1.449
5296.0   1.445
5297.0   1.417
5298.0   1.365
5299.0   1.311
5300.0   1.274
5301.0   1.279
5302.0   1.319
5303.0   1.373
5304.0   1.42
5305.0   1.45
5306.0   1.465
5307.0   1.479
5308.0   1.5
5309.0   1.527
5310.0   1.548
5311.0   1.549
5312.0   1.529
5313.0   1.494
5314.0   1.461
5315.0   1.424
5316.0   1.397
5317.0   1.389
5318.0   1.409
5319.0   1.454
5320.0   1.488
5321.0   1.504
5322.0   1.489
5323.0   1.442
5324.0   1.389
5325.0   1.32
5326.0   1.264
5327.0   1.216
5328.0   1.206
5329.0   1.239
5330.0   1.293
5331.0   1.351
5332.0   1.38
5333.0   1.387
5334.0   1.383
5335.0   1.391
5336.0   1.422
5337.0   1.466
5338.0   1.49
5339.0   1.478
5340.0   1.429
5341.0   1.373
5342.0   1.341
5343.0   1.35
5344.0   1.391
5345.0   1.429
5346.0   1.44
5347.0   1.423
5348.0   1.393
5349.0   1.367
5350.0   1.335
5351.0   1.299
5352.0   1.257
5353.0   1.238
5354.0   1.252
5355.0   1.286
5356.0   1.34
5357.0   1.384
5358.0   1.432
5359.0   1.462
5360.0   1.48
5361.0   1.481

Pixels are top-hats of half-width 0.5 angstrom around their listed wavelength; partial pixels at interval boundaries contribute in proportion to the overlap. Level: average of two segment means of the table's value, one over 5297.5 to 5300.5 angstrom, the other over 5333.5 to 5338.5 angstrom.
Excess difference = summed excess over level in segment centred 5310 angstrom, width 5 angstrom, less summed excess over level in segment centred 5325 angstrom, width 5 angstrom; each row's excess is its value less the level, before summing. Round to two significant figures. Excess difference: 1.0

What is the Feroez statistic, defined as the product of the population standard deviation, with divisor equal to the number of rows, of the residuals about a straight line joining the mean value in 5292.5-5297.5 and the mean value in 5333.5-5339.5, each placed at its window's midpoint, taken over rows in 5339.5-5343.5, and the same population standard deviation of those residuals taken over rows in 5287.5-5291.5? 0.0017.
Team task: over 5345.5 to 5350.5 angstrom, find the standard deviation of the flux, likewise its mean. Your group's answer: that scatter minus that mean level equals -1.35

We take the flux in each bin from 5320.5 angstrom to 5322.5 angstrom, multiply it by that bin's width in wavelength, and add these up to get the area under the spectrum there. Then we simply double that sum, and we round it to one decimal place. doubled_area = 6.0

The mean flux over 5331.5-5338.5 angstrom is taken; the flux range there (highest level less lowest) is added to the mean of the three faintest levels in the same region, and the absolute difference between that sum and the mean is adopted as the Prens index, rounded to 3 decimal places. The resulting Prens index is 0.076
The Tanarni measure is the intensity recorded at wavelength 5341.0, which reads 1.373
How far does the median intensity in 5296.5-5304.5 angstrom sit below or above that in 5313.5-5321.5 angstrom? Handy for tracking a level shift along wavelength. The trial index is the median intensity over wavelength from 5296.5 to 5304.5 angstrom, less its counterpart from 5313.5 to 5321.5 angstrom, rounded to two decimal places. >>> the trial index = -0.10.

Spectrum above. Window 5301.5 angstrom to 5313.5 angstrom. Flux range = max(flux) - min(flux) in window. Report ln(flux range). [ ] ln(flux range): -1.5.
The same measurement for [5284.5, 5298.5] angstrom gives -1.7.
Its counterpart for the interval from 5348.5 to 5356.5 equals -2.0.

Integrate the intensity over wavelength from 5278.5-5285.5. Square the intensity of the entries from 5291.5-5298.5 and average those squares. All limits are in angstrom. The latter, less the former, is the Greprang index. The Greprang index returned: -7.6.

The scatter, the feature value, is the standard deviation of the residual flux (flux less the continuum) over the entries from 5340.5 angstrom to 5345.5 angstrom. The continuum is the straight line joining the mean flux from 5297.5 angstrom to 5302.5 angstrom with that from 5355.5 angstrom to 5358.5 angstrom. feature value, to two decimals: 0.03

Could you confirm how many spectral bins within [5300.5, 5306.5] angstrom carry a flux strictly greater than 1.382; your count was 3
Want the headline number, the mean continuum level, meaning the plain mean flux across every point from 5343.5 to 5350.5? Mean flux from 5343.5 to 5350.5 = 1.40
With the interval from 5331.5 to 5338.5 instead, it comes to 1.42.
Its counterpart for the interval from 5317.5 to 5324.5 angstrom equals 1.45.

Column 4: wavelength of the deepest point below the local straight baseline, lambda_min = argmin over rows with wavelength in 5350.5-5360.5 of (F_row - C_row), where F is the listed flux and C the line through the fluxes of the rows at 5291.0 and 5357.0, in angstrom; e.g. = 5353.0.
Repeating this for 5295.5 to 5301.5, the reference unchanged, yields 5300.0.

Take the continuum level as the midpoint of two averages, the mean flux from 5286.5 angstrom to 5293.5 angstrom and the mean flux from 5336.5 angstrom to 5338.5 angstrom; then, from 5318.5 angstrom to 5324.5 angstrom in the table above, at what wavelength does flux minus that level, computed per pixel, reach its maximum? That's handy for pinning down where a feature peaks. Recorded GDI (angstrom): 5321.0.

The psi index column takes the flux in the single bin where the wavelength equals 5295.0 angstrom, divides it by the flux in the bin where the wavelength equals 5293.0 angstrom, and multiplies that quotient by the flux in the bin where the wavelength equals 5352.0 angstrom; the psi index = 1.29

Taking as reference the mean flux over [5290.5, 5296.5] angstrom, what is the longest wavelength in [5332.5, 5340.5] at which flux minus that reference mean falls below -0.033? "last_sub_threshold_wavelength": 5335.0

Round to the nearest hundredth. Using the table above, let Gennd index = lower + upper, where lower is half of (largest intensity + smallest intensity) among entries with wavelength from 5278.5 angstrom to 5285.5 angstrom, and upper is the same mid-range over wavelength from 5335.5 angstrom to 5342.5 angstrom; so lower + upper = 2.81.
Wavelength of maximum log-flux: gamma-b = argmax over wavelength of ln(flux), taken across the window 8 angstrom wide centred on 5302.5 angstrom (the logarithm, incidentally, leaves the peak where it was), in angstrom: 5306.0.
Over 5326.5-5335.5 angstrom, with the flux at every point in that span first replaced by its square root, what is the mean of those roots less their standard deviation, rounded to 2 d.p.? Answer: 1.11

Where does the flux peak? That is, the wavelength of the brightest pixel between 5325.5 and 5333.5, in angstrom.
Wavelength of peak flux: 5333.0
